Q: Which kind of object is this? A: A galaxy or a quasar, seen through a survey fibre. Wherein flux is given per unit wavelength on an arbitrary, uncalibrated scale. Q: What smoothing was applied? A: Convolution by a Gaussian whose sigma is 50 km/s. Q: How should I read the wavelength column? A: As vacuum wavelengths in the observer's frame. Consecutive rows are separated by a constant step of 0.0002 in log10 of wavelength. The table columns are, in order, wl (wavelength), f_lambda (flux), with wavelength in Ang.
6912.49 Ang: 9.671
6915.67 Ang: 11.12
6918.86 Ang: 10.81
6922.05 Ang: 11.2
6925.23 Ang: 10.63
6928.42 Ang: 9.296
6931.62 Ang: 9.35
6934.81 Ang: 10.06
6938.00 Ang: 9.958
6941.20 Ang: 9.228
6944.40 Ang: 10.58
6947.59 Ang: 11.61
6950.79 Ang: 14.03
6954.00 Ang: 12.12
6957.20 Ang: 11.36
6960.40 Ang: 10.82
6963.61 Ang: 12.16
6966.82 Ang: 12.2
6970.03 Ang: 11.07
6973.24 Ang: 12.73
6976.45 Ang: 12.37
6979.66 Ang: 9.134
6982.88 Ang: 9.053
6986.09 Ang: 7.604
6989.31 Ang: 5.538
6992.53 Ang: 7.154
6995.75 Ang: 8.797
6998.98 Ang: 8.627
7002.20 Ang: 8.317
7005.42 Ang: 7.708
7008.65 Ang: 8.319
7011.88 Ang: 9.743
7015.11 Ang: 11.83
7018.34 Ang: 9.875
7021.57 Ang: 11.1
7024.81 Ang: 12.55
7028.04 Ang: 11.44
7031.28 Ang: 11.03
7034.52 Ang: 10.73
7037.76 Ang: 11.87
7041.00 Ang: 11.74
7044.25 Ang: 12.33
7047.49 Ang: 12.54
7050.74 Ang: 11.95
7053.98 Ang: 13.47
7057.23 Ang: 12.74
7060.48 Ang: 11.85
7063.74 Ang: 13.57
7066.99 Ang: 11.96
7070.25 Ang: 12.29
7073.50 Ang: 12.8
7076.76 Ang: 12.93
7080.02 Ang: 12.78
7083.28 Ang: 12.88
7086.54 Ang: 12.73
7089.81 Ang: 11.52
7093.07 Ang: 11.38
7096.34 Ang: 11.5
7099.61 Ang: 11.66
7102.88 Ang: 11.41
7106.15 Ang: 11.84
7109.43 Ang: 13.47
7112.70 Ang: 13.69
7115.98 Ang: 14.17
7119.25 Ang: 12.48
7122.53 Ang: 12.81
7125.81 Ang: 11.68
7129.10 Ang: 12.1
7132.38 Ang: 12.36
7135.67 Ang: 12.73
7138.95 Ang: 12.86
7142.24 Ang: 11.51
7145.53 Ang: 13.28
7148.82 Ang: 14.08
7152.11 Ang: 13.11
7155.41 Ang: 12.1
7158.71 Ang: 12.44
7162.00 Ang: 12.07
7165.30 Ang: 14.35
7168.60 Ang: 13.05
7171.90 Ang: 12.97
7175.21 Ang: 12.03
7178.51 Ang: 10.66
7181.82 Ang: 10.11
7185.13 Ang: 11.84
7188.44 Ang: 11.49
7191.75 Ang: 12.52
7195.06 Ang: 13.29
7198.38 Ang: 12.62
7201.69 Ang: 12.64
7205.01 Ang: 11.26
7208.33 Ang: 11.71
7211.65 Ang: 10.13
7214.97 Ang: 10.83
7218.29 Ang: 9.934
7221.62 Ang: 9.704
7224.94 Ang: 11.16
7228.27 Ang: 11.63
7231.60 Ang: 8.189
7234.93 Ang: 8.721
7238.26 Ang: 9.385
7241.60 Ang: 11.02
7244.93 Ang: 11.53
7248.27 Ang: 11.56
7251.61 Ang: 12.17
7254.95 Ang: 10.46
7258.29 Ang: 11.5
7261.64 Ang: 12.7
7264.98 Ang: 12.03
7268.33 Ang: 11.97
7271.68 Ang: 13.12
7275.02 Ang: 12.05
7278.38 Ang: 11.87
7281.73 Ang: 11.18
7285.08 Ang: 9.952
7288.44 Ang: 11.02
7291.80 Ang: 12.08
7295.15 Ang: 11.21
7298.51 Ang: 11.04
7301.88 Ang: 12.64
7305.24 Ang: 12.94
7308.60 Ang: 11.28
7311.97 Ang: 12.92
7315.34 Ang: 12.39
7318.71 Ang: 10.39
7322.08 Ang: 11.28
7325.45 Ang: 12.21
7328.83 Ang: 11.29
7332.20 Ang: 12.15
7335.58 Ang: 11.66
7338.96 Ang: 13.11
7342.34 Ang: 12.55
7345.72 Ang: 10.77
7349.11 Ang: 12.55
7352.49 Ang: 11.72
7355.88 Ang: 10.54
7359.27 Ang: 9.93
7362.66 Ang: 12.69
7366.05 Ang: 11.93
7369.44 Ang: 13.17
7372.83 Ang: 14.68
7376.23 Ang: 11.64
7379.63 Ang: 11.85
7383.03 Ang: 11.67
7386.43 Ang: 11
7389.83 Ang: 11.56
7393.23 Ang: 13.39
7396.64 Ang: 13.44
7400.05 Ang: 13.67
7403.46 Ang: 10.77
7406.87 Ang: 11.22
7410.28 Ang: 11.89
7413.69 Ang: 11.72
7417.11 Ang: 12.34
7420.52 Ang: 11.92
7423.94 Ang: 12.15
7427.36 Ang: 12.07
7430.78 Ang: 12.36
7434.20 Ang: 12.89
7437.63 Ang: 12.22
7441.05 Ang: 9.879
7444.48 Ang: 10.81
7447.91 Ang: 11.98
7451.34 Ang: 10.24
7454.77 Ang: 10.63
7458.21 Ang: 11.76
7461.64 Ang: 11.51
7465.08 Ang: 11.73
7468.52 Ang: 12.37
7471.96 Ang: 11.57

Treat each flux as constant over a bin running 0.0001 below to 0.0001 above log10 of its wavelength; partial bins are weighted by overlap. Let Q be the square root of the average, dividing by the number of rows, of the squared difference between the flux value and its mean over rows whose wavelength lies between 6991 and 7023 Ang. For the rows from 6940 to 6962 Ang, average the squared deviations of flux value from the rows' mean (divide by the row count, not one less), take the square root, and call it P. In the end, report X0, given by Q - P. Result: 0.03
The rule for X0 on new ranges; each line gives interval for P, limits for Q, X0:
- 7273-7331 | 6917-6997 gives 1.05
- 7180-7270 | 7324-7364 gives -0.31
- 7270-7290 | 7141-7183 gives 0.20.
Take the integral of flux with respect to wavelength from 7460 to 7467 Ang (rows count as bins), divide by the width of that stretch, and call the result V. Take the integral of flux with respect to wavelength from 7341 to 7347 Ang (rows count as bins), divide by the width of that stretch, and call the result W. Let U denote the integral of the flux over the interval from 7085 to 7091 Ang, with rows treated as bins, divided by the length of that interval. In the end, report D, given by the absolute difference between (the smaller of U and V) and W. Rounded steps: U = 12.1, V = 11.6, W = 11.67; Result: 0.0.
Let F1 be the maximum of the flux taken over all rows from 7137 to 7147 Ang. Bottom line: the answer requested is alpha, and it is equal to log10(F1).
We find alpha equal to 1.123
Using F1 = 13.28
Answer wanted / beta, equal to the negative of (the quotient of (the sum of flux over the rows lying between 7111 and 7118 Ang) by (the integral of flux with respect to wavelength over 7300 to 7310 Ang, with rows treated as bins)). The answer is -0.23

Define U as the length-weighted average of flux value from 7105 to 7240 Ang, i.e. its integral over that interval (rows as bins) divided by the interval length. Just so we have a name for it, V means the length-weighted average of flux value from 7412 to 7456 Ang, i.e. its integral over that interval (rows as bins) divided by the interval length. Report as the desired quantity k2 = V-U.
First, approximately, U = 11.92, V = 11.6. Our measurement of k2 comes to -0.3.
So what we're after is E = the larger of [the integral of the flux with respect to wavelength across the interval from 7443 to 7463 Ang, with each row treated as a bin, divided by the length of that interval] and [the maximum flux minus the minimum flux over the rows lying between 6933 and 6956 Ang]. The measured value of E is 11.2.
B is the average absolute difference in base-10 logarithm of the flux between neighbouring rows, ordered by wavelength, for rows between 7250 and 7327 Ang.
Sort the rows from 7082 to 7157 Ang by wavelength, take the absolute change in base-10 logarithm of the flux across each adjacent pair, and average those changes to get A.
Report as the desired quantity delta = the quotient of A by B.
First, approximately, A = 0.024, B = 0.0369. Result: 0.64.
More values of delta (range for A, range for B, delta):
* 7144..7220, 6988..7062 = 0.79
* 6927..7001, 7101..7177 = 1.76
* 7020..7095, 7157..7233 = 0.63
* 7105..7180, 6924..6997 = 0.58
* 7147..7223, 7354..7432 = 1.00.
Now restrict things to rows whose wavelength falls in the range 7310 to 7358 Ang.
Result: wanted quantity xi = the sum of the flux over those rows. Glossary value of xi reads 166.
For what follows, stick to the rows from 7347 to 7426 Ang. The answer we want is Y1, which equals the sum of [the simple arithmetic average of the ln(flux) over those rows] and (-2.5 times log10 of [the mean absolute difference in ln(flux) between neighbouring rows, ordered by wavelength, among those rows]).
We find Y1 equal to 5.24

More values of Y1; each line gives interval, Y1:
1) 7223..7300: 5.10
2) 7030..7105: 5.82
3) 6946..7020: 4.51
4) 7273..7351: 5.10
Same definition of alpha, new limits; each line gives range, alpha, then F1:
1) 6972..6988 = 1.105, 12.73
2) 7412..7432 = 1.092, 12.36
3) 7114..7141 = 1.151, 14.17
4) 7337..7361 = 1.118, 13.11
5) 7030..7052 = 1.098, 12.54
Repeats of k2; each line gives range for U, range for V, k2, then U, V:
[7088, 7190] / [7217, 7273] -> -1.4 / 12.35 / 11.0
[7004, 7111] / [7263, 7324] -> 0.0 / 11.75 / 11.8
